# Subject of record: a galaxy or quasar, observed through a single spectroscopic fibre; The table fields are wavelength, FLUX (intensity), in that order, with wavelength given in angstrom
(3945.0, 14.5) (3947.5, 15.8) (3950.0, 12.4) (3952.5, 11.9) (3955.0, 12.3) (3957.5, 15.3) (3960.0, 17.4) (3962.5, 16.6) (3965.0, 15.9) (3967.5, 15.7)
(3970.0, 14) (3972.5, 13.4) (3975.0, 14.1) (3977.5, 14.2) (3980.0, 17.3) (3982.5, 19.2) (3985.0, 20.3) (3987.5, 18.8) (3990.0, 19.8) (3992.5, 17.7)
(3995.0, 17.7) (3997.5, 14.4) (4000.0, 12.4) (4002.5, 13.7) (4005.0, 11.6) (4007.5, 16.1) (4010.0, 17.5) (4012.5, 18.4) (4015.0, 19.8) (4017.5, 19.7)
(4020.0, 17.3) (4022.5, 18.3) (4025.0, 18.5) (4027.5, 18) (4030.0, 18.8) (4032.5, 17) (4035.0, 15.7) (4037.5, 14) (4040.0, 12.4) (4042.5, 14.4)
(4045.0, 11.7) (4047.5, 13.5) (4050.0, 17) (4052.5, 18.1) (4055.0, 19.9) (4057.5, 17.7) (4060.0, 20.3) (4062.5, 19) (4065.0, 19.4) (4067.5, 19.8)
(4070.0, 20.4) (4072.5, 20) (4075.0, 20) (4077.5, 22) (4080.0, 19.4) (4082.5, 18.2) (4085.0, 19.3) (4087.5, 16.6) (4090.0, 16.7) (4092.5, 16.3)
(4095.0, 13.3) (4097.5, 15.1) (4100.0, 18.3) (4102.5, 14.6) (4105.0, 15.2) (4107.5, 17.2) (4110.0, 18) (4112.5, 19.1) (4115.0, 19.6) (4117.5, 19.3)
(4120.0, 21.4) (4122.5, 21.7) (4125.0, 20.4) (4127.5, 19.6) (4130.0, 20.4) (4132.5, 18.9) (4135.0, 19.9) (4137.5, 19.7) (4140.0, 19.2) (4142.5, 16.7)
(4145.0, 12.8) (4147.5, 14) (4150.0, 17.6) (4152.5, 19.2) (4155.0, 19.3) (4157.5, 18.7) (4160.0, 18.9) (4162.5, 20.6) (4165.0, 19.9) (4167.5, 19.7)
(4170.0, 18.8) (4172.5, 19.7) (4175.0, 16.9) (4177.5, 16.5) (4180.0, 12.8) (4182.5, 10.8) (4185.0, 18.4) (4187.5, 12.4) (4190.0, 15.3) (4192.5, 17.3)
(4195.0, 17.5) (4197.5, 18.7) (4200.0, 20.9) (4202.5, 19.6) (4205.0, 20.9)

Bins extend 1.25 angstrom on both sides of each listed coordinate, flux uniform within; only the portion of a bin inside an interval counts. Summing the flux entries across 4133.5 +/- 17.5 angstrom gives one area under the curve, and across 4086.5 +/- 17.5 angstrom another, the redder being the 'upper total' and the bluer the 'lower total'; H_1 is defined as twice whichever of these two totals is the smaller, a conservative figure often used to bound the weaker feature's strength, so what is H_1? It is 500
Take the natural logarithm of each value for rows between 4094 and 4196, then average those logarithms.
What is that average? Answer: 2.86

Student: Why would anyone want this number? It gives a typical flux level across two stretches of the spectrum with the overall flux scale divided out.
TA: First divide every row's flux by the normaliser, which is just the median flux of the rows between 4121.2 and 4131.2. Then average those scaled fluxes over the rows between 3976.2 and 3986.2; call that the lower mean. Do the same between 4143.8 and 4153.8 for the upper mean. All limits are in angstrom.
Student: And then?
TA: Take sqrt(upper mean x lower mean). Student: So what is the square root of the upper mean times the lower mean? 0.82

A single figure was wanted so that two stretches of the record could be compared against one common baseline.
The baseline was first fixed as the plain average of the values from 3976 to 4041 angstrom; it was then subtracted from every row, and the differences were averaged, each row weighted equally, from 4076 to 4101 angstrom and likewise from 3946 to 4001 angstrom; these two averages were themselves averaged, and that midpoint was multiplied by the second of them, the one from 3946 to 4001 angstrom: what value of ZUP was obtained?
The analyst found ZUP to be 0.3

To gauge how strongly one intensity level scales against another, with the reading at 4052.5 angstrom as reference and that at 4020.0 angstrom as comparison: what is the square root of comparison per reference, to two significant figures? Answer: 0.98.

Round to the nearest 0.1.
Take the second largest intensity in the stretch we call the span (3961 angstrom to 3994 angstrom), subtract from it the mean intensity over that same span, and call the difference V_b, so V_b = 3.1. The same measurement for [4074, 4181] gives 3.5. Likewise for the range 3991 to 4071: 3.4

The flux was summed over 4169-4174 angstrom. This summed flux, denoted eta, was 38.5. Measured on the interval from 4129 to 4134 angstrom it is 39.3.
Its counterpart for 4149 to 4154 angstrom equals 36.8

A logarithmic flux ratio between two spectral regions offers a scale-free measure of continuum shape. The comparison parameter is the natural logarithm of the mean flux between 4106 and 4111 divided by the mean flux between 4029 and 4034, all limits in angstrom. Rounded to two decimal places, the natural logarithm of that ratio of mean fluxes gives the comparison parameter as -0.02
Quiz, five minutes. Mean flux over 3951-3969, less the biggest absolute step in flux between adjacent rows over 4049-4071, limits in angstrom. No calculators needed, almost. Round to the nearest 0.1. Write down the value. 12.4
